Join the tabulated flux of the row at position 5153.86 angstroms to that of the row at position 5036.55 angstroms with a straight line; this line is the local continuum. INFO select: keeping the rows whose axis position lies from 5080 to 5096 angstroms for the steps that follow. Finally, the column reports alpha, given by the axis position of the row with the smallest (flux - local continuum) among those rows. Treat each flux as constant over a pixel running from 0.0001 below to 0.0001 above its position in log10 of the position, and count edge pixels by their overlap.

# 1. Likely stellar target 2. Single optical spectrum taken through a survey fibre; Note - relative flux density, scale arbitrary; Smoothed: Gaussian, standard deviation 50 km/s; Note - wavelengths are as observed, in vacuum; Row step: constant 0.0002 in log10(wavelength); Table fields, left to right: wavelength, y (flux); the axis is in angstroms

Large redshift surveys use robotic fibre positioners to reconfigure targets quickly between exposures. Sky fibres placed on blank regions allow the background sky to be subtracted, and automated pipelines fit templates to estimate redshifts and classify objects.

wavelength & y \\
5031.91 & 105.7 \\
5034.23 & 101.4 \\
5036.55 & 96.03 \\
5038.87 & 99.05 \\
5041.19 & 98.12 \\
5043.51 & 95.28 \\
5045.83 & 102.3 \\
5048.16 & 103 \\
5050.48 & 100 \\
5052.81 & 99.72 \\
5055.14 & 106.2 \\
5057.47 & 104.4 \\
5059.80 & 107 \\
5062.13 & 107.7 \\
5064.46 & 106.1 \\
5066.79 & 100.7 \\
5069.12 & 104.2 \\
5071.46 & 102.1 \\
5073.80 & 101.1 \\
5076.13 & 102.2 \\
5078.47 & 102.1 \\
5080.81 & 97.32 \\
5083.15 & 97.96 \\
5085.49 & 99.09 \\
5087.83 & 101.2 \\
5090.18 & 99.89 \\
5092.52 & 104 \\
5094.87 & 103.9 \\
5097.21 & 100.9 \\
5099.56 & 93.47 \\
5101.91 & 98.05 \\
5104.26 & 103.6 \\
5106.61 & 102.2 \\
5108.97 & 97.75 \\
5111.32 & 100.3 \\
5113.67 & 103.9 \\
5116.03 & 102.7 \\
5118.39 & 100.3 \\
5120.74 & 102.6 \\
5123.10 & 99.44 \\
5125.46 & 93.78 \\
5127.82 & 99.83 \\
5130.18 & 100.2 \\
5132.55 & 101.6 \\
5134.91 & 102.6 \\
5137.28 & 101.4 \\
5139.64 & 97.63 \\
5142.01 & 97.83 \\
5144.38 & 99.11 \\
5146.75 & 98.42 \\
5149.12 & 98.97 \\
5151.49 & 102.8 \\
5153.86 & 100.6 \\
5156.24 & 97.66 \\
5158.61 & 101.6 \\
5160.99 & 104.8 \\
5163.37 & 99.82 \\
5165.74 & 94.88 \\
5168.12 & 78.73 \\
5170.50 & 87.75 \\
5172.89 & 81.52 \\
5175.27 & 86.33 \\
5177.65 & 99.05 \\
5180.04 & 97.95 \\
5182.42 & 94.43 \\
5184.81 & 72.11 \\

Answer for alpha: 5080.81 angstroms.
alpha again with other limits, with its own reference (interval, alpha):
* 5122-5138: 5125.46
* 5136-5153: 5139.64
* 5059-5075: 5066.79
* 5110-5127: 5125.46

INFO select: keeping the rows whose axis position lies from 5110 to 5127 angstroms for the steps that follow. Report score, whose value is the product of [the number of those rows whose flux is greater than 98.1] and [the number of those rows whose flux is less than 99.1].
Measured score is 6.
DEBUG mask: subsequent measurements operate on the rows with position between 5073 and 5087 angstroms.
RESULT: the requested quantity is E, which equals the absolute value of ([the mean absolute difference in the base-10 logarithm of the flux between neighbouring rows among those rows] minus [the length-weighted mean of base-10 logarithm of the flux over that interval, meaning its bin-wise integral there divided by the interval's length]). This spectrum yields 1.994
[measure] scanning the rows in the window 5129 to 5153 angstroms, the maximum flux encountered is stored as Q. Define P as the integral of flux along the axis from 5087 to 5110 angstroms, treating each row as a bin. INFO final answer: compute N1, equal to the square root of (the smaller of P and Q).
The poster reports 10.1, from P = 2311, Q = 102.8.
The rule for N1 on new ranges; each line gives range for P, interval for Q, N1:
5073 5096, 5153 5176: 10.2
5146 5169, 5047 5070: 10.4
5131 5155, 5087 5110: 10.2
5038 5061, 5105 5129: 10.2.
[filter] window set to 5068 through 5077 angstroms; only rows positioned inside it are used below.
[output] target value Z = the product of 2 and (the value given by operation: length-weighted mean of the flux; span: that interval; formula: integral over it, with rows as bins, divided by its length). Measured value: 205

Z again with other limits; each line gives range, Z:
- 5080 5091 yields 198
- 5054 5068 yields 211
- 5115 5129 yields 200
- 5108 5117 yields 202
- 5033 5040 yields 198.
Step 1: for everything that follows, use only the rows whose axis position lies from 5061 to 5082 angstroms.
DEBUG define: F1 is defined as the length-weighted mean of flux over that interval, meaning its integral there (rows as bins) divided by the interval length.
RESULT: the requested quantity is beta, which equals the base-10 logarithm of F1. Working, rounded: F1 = 102.6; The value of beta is 2.01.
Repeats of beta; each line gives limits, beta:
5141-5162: 2.00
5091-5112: 2.00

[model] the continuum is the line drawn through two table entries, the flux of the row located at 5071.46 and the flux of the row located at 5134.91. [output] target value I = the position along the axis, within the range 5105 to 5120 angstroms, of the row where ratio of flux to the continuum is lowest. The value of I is 5108.97 angstroms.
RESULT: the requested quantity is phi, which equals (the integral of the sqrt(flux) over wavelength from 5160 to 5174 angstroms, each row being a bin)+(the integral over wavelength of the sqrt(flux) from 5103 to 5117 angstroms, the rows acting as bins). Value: 275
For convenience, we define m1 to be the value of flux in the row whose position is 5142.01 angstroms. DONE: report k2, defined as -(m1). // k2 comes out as -98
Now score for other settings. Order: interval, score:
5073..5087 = 12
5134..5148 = 12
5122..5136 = 5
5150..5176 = 30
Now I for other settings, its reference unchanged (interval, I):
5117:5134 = 5125.46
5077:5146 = 5099.56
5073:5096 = 5080.81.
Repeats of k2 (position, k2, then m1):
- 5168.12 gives -79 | 78.73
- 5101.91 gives -98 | 98.05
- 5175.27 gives -86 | 86.33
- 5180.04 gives -98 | 97.95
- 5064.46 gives -106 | 106.1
